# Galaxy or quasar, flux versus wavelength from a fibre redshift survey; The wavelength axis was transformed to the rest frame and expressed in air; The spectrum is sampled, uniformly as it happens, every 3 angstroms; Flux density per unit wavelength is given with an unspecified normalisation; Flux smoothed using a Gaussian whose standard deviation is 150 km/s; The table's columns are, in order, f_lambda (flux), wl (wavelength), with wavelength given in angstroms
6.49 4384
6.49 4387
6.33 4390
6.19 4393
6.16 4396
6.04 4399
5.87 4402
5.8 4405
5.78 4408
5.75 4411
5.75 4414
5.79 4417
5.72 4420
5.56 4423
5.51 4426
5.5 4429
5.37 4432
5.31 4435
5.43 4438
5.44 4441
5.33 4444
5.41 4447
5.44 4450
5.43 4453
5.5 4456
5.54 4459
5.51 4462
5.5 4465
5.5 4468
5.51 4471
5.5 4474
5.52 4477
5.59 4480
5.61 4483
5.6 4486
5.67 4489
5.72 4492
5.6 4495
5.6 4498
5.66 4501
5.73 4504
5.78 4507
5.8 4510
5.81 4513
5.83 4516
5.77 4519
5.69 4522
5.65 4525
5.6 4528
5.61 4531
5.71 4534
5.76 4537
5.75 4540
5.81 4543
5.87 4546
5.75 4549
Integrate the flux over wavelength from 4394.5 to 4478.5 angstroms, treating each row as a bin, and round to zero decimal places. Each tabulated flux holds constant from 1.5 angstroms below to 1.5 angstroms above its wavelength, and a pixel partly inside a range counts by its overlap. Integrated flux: 469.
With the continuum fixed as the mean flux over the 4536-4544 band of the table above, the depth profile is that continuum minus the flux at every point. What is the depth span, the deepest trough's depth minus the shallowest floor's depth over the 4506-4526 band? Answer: 0.180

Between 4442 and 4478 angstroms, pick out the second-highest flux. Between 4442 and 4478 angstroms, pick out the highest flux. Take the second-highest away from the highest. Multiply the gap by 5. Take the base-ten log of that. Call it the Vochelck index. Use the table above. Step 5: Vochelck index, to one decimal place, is -1.0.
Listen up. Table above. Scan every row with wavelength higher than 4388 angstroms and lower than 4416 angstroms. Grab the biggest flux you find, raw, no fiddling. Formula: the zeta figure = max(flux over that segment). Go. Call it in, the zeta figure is 6.33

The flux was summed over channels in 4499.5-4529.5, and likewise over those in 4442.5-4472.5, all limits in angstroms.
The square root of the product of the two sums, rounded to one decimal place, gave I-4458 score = 56.0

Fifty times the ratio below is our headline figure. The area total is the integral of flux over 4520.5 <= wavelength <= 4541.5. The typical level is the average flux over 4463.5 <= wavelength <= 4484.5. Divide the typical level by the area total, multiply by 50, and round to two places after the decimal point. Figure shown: 2.32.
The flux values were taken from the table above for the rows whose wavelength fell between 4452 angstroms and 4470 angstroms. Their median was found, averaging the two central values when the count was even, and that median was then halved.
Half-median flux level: 2.75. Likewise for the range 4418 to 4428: 2.78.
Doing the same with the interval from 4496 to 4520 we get 2.89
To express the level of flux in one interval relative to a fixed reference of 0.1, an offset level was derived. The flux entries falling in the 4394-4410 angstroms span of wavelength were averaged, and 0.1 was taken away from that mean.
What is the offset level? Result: 5.83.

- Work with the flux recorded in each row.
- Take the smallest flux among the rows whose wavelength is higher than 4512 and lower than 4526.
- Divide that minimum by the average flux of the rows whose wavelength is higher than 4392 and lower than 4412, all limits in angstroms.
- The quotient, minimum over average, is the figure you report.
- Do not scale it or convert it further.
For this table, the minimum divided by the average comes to 0.95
